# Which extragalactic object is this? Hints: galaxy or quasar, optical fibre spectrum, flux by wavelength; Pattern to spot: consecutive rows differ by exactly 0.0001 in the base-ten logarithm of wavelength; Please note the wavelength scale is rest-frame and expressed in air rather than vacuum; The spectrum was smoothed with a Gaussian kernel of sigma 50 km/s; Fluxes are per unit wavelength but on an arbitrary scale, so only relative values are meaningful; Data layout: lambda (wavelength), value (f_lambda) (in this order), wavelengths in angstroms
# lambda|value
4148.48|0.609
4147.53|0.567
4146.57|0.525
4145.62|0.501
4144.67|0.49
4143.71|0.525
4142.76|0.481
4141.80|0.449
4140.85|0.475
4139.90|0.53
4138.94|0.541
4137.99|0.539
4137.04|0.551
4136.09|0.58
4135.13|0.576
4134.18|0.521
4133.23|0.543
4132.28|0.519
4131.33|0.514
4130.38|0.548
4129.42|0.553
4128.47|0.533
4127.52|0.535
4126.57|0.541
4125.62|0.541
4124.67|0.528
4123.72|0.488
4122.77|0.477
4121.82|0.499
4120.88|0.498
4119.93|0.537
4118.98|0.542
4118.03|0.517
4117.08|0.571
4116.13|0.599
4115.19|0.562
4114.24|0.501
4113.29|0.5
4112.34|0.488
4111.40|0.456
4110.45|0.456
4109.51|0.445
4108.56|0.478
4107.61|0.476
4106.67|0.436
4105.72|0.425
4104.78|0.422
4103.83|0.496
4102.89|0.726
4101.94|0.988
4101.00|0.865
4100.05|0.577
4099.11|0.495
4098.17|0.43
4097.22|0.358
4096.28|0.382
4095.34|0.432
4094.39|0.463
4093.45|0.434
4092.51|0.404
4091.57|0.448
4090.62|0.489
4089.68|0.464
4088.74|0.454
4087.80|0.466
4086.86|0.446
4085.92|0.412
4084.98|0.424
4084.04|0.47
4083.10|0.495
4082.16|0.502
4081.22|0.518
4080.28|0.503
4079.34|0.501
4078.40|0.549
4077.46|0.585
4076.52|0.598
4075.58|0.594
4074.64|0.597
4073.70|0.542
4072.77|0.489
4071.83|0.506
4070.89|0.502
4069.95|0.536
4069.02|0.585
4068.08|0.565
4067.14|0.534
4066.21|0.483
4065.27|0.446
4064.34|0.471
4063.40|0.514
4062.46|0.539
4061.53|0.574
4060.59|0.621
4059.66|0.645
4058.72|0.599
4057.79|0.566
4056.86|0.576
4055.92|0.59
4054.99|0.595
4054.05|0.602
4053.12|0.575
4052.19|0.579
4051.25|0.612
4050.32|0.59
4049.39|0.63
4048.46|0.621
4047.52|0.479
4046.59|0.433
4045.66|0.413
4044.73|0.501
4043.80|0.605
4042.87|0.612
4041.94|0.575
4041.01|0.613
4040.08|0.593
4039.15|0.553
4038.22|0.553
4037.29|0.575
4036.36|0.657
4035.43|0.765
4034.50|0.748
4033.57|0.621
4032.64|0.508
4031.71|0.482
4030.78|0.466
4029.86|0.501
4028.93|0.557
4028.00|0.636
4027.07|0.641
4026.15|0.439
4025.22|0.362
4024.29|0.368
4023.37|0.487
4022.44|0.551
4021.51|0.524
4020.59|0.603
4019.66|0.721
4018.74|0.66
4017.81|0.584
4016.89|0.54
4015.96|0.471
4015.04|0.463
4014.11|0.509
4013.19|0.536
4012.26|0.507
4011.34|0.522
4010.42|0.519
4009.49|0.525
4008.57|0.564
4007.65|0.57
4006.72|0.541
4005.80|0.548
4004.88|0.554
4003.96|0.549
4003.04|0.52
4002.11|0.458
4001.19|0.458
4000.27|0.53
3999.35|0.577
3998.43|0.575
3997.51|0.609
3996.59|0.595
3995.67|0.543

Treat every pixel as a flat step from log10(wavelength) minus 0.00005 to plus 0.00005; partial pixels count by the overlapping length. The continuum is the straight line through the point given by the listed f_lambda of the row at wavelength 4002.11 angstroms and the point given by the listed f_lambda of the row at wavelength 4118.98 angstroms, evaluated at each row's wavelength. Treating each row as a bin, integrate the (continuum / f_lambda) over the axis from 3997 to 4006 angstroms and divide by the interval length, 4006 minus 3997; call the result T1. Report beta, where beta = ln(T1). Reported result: -0.15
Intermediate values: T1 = 0.86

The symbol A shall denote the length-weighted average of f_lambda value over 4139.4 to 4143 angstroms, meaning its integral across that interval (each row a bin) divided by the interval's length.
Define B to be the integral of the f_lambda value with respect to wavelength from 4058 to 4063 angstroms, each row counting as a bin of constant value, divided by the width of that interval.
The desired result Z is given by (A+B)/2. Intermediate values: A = 0.48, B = 0.59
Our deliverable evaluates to 0.54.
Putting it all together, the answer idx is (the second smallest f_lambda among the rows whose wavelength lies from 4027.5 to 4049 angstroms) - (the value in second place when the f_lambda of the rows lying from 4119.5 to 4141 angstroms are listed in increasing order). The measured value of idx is -0.04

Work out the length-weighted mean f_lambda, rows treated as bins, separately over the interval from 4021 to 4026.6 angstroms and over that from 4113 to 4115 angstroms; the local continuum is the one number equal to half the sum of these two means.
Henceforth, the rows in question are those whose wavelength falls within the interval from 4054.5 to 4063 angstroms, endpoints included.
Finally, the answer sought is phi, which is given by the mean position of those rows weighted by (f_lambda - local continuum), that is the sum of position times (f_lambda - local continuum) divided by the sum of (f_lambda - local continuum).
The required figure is 4058.6 angstroms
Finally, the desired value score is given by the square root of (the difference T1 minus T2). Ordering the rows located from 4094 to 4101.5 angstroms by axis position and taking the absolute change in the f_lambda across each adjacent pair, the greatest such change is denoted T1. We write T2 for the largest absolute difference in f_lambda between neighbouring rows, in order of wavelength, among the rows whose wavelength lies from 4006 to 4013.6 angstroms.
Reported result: 0.50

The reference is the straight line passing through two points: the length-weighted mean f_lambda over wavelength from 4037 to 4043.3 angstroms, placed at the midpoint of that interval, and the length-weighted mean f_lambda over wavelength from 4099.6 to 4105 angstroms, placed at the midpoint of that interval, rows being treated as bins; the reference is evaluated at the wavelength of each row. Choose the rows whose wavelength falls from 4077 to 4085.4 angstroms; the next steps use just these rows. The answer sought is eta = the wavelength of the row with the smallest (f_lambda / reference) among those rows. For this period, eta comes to 4084.98 angstroms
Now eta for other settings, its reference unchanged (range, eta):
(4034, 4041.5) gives 4039.15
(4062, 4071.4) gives 4065.27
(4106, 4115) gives 4106.67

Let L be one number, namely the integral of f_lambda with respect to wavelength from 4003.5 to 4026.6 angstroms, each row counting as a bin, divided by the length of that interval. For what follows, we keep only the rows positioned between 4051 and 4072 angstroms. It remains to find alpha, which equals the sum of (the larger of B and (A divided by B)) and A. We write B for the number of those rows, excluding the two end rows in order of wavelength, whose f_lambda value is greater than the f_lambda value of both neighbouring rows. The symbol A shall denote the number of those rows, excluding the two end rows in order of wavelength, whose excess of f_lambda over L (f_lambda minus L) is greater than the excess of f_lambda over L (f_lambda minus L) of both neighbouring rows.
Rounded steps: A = 3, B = 3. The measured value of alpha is 6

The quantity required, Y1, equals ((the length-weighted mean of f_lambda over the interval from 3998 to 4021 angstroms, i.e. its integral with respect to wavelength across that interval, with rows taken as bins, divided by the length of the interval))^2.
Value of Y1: 0.30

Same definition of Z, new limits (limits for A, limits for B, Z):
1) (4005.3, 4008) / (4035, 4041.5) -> 0.58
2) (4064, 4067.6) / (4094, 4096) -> 0.46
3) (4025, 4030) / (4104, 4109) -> 0.49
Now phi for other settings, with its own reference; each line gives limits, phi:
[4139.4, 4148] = 4145.6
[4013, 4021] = 4018.6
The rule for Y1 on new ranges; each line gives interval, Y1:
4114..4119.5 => 0.30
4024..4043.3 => 0.32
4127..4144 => 0.28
